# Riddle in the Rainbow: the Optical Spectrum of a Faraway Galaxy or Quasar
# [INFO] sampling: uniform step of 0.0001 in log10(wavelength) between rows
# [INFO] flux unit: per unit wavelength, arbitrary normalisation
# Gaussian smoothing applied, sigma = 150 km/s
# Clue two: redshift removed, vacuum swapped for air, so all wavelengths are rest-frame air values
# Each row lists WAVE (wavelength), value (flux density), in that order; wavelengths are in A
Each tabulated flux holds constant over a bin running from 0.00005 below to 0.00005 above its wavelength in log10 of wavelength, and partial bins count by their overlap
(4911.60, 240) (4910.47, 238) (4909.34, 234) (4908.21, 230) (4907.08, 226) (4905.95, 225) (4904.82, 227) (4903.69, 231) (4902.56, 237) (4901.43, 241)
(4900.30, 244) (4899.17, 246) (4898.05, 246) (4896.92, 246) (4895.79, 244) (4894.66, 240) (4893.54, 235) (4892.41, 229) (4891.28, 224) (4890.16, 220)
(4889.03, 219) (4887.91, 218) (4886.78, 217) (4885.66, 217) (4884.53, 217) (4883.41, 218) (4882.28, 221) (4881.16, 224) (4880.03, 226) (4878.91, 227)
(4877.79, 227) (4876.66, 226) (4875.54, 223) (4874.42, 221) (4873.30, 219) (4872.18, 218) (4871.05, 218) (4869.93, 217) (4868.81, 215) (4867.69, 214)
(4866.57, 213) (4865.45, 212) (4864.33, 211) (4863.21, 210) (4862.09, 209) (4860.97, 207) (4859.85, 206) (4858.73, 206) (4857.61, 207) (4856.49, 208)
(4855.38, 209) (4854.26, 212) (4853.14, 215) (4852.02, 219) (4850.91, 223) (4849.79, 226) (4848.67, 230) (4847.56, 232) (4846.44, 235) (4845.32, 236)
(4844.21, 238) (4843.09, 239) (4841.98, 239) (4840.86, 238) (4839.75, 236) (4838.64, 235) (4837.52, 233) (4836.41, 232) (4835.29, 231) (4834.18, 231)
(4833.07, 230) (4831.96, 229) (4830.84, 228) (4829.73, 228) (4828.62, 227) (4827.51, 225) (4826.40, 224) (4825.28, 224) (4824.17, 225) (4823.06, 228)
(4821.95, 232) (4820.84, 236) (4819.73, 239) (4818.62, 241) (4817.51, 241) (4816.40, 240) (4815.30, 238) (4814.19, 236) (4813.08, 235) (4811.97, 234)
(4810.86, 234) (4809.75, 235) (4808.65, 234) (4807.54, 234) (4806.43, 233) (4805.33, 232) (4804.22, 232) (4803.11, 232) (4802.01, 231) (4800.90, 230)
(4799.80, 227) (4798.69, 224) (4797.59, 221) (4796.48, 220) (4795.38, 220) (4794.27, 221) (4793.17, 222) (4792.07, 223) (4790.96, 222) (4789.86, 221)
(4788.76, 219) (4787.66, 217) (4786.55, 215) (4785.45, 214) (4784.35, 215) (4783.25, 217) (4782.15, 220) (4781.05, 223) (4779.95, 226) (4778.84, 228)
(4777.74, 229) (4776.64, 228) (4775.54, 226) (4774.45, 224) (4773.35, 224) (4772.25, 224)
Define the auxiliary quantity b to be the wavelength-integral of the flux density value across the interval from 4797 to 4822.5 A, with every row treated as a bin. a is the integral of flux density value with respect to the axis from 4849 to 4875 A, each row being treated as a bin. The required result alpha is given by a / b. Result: 0.93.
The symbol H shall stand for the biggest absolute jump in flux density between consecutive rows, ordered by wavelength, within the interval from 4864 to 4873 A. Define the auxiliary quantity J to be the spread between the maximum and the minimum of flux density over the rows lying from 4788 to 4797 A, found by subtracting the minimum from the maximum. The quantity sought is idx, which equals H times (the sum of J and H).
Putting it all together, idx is 12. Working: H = 2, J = 4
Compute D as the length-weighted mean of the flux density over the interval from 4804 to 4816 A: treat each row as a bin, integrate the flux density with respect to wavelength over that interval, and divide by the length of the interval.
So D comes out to 234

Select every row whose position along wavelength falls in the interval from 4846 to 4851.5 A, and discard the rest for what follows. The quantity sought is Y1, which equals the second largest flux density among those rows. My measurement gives 232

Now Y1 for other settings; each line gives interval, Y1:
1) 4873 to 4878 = 226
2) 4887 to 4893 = 224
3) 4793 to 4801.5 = 227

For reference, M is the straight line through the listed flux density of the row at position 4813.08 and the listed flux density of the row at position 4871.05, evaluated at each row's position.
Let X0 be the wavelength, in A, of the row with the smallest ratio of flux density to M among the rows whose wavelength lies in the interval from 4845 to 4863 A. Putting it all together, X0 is 4858.73 A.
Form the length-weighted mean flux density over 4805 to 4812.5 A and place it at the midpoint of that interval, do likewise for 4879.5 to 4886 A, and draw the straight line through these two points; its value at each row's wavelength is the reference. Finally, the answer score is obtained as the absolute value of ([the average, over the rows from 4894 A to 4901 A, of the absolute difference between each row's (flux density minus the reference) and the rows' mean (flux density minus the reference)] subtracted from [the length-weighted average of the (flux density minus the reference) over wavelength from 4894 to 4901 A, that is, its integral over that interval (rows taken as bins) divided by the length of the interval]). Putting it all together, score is 25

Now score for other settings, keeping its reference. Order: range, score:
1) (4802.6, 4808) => 3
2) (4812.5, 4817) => 3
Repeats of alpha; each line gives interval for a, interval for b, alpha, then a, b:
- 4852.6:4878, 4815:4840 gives 0.94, 5432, 5795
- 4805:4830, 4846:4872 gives 1.04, 5823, 5598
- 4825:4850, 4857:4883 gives 1.03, 5792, 5625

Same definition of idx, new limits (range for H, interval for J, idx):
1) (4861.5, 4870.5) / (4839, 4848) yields 18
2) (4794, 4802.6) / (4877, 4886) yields 39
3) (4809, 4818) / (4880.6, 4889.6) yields 18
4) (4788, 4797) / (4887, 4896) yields 56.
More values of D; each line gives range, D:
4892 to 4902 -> 241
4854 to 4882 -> 216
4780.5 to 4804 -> 222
